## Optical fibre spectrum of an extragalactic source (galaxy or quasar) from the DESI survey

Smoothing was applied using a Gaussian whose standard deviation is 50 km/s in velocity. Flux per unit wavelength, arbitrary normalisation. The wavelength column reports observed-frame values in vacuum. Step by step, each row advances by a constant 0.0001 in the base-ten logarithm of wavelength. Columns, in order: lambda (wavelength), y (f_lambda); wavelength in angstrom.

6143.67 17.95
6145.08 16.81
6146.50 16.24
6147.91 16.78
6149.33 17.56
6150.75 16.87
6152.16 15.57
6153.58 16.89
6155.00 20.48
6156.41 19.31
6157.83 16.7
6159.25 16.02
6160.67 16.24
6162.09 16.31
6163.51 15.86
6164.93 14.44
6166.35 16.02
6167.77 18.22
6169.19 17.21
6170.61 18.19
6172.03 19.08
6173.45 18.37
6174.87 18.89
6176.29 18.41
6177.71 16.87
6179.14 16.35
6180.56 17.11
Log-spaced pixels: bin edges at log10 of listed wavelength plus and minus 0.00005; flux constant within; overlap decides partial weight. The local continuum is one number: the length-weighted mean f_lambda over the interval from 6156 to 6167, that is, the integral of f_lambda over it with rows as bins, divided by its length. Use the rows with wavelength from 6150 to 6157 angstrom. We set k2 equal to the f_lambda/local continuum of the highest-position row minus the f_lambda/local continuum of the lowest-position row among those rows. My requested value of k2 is 0.15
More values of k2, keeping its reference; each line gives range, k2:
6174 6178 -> -0.12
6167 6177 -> 0.01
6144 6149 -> 0.00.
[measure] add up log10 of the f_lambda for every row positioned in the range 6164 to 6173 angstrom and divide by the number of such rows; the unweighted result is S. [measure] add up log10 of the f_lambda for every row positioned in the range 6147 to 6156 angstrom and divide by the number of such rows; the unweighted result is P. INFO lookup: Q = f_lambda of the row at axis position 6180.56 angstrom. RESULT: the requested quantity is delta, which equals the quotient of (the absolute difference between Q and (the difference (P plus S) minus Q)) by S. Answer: 25.7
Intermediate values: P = 1.24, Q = 17.11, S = 1.233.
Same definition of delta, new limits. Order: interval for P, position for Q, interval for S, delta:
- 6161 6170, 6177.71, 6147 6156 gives 25.3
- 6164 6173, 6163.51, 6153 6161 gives 23.5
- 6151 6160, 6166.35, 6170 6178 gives 23.4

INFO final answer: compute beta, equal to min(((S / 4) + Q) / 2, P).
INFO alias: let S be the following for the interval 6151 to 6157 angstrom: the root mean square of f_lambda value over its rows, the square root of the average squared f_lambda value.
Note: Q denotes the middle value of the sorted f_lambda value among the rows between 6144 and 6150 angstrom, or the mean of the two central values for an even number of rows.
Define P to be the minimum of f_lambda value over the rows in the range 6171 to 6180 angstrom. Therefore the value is 10.7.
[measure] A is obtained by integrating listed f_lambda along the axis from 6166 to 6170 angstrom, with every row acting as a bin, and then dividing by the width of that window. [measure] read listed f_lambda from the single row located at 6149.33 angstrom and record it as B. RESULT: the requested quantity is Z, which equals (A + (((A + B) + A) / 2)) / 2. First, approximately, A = 17.3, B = 17.56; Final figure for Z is 21.7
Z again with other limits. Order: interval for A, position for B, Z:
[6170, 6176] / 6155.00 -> 23.8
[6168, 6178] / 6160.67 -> 22.3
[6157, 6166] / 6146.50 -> 20.0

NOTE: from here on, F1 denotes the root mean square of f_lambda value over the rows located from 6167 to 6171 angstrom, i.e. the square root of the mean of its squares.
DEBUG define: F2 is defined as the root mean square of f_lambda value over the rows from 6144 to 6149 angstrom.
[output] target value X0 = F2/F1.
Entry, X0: 0.93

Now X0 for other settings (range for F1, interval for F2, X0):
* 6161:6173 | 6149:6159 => 1.04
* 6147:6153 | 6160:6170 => 0.98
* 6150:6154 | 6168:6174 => 1.11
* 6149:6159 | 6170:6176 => 1.05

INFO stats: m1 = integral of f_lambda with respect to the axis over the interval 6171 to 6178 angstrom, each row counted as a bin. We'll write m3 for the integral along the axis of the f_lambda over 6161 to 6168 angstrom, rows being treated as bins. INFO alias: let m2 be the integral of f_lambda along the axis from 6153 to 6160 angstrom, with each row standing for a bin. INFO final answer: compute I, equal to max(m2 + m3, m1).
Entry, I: 237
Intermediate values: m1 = 129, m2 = 125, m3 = 112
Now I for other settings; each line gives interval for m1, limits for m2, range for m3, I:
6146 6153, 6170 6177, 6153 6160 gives 255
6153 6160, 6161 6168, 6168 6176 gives 259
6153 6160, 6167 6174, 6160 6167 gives 238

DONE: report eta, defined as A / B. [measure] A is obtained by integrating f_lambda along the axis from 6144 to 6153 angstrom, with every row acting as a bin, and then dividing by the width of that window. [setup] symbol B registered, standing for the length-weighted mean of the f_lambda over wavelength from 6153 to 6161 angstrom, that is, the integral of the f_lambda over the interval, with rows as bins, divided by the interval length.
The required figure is 0.94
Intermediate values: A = 16.7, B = 17.7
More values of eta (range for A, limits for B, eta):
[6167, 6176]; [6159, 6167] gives 1.16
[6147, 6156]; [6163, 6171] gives 1.05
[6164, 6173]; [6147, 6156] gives 0.99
